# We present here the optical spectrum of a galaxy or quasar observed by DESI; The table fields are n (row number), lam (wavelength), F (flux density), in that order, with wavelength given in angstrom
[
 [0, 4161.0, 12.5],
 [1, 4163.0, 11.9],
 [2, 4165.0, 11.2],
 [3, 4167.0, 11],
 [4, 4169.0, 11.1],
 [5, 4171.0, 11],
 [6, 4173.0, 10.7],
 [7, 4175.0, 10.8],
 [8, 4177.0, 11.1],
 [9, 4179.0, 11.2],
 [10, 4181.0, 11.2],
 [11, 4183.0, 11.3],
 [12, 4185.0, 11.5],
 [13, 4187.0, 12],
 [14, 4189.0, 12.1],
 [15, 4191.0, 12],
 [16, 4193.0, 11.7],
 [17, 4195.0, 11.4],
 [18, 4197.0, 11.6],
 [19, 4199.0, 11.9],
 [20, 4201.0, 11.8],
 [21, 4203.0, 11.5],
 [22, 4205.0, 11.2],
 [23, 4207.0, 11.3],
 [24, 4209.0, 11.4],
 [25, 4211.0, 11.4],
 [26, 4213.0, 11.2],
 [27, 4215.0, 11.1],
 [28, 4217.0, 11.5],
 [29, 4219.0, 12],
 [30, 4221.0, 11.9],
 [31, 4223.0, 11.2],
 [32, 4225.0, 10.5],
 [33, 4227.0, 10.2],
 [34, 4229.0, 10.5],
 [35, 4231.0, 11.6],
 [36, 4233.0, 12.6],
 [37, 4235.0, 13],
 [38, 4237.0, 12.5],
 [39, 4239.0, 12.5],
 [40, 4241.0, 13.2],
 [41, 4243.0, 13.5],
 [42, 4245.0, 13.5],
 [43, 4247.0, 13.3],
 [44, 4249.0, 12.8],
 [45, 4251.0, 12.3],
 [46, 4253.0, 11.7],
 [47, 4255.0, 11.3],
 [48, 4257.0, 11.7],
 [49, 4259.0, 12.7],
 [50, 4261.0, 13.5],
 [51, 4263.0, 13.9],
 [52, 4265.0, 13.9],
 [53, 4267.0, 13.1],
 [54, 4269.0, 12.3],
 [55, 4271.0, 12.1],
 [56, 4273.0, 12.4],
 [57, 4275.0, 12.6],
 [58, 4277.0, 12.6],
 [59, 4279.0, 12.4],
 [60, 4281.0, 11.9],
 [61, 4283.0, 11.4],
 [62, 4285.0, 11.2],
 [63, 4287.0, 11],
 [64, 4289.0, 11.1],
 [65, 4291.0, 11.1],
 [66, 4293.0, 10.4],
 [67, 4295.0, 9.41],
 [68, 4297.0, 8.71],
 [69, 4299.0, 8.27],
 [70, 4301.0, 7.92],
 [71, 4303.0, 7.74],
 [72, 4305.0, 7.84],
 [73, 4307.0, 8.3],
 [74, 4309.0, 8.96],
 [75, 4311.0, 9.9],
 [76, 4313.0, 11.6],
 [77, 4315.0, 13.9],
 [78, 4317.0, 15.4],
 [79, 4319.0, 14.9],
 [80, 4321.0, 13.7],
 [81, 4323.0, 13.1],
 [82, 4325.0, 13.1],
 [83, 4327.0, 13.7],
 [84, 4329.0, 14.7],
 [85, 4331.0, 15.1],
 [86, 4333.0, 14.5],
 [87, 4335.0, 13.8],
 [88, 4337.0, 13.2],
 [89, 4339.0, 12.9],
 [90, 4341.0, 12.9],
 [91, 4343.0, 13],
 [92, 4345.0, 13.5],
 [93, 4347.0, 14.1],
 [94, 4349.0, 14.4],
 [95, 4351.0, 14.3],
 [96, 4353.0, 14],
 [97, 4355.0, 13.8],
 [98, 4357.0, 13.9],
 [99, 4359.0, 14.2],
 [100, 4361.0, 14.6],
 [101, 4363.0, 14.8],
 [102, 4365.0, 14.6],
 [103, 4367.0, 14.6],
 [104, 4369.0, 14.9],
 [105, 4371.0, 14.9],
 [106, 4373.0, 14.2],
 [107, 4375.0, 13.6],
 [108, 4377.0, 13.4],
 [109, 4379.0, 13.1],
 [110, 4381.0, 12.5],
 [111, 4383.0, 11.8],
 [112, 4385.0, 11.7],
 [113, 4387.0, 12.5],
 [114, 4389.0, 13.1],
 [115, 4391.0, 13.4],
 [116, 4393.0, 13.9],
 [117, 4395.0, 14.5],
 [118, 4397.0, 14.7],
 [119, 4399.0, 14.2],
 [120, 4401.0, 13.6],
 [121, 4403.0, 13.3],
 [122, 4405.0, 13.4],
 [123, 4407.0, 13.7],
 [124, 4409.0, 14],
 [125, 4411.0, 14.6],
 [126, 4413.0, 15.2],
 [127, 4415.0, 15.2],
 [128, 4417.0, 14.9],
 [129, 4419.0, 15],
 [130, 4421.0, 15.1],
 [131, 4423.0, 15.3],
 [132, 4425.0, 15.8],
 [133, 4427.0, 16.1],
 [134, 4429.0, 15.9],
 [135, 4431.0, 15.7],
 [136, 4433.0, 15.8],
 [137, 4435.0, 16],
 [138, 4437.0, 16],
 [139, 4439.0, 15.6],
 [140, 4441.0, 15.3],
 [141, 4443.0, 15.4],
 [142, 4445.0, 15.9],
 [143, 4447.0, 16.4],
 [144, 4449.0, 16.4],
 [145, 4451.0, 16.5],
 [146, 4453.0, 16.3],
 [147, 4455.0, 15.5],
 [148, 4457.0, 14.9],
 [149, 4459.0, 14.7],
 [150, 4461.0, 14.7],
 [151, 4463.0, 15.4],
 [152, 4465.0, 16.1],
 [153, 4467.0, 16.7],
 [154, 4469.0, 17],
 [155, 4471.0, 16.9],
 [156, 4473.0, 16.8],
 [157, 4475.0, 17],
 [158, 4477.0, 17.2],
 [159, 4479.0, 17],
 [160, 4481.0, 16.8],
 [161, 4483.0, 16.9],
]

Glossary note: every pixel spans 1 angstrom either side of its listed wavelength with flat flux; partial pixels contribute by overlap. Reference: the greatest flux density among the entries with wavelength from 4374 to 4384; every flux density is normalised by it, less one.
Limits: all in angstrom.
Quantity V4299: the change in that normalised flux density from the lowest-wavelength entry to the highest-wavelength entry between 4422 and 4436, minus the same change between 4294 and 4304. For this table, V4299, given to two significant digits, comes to 0.17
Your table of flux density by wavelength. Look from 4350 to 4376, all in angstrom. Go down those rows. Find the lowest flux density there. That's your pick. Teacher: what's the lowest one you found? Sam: 13.6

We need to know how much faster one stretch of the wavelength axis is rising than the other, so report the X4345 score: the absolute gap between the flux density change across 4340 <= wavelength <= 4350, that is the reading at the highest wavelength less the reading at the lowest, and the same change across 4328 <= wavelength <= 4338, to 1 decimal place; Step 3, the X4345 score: 3.0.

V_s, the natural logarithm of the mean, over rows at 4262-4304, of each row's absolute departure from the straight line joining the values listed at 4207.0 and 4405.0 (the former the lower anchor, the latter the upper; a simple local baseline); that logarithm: 0.5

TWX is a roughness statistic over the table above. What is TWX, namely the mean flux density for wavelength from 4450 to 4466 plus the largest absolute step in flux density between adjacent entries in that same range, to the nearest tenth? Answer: 16.3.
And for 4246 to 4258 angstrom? 12.8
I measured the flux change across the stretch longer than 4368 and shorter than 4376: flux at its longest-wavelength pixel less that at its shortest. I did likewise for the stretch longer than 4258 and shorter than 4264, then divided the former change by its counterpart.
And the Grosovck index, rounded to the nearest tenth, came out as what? -1.1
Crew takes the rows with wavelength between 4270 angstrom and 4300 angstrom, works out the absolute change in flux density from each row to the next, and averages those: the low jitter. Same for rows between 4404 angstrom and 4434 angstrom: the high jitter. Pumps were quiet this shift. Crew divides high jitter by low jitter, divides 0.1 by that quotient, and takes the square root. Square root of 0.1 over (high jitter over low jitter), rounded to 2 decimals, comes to 0.36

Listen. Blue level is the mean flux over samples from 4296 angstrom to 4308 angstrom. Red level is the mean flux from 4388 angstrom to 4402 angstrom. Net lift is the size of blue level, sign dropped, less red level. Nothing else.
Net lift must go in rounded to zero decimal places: -6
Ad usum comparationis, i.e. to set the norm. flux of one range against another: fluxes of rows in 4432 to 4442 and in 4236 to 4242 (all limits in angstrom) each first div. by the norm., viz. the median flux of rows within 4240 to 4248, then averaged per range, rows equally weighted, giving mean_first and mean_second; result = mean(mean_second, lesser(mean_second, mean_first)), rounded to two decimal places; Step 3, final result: 0.95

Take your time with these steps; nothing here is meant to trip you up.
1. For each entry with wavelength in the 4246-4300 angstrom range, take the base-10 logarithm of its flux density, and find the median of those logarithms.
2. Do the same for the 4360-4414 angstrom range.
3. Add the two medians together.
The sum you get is 2.23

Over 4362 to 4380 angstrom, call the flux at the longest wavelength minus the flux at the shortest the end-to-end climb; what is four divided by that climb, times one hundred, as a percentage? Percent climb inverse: -235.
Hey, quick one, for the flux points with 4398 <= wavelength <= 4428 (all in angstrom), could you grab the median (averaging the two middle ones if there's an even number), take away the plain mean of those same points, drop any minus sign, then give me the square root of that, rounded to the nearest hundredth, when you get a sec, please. 0.52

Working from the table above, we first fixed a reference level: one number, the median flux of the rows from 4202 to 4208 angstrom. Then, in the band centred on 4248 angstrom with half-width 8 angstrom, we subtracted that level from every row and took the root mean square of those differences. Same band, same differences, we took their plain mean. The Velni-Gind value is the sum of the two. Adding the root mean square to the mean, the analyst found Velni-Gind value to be 3.0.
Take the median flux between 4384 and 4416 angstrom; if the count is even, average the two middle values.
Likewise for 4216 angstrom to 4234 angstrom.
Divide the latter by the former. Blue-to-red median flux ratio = 0.83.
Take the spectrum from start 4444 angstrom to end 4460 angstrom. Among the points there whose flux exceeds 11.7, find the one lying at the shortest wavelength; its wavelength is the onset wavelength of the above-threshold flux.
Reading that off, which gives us 4445.0 angstrom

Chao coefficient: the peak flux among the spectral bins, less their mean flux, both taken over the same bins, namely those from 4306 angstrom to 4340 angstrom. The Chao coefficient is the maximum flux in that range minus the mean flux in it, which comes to 2.4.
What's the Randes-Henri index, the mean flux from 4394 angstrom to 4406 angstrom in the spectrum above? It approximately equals 14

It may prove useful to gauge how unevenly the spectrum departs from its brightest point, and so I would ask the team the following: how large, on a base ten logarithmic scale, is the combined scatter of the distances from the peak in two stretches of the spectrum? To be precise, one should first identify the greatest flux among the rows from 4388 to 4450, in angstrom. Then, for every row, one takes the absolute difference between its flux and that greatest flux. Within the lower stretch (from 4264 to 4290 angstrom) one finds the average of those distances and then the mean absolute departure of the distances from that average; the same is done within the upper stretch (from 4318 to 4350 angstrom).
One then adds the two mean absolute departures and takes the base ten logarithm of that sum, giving 0.10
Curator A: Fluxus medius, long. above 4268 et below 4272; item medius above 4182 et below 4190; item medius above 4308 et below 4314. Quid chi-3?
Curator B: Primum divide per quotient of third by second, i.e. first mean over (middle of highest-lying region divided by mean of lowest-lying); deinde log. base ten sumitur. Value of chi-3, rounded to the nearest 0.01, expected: 1.15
